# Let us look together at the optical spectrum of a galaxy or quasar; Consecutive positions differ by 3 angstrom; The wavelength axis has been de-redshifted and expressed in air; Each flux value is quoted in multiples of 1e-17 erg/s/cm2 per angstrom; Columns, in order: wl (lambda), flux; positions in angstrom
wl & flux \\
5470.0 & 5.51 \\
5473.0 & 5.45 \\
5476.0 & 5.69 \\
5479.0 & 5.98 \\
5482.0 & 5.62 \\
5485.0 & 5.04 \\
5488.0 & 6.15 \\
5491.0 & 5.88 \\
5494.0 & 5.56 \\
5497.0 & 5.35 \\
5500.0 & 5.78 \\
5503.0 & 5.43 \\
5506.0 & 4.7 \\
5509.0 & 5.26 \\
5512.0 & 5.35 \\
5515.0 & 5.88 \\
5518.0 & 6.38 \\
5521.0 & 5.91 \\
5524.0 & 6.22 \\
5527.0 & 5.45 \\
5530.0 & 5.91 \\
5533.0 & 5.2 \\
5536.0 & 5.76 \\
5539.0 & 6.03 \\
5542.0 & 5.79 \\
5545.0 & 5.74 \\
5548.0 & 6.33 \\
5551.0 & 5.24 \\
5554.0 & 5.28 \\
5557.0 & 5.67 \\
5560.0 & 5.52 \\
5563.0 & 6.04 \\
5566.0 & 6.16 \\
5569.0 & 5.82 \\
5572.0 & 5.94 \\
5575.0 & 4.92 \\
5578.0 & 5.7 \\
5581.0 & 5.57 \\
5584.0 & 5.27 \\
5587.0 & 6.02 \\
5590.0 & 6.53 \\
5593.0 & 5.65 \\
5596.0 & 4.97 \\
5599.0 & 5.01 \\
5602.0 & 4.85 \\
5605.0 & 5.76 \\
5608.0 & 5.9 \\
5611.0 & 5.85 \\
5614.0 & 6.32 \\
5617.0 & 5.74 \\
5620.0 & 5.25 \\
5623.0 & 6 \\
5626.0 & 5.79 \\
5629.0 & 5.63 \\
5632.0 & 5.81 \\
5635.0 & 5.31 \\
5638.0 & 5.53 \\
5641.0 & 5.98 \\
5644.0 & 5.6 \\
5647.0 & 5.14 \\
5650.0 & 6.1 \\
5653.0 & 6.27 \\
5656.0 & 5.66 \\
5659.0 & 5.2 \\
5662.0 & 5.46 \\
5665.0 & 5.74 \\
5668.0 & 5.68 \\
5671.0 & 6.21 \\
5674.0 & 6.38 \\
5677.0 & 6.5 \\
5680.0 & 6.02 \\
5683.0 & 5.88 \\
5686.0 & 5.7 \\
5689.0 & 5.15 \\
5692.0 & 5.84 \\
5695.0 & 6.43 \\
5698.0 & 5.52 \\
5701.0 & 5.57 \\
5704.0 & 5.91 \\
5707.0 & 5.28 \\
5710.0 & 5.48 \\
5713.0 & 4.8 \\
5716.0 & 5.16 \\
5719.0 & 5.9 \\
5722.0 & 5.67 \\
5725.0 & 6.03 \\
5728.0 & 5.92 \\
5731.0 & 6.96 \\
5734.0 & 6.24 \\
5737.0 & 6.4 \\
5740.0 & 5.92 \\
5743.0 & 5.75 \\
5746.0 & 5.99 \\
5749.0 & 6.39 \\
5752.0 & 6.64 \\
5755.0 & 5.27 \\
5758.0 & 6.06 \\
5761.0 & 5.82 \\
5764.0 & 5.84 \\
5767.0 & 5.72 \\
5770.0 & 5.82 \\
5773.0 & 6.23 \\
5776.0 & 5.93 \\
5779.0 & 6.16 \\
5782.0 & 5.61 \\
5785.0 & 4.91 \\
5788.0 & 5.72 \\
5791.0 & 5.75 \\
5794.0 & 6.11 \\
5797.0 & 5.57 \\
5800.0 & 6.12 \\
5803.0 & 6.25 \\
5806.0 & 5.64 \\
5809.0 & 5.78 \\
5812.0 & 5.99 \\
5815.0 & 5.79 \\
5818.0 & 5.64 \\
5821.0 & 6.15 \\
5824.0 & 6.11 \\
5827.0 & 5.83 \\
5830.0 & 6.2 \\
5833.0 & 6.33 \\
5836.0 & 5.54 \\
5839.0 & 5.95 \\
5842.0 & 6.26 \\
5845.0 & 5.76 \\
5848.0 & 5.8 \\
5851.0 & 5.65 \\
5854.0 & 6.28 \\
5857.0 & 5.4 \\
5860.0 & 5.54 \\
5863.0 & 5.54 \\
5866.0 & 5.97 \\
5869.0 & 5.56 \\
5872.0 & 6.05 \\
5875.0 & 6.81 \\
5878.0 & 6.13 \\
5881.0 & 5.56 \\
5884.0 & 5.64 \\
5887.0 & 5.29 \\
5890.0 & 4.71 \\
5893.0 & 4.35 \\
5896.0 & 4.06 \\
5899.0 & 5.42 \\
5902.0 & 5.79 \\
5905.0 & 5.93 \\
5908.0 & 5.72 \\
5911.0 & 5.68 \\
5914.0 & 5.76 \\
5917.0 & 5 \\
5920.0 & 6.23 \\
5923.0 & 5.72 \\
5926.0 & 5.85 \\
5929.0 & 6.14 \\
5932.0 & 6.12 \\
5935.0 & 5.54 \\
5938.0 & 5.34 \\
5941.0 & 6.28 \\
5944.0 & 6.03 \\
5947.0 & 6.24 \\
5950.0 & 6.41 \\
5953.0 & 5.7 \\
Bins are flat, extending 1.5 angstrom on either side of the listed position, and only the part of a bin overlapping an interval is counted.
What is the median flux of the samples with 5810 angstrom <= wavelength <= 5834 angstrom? 6.05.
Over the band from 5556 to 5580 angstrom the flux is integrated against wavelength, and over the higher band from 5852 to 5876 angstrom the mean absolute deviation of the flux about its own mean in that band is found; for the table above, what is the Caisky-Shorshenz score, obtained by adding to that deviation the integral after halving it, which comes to 69.0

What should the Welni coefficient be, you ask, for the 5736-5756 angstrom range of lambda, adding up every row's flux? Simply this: 42.4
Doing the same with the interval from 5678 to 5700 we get 40.5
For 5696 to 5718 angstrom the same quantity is 37.7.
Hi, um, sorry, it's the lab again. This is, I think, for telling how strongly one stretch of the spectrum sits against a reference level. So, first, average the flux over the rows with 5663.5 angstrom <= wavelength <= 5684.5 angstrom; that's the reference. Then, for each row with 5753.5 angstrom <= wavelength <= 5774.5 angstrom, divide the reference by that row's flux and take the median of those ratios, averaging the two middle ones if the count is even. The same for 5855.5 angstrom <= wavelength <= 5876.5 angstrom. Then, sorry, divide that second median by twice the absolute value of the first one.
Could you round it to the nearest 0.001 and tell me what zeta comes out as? 0.523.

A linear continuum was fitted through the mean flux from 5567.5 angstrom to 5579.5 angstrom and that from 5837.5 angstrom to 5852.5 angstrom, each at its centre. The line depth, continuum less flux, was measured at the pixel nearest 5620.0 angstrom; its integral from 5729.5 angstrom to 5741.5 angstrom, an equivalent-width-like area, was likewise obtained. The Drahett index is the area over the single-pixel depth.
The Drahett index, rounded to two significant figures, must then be -19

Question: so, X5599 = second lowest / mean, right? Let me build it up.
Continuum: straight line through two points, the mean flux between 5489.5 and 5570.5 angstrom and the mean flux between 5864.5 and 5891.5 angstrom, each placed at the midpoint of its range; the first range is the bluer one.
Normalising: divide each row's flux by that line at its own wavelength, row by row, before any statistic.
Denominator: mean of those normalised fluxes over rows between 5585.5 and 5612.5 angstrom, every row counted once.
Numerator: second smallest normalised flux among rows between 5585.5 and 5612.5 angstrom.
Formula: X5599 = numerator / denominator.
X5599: 0.89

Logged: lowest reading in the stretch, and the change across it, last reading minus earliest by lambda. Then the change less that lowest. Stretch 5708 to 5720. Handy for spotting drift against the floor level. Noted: -4.4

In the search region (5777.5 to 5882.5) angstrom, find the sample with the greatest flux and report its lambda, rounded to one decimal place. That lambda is 5875.0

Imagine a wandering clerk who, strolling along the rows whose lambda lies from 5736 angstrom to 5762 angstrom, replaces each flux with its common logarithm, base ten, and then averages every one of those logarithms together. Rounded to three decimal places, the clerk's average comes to 0.779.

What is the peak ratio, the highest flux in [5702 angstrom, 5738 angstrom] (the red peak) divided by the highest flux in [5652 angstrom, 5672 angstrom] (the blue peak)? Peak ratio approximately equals 1.11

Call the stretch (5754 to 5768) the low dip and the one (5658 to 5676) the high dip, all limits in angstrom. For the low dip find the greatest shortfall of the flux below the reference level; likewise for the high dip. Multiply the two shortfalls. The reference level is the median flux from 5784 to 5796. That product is 0.25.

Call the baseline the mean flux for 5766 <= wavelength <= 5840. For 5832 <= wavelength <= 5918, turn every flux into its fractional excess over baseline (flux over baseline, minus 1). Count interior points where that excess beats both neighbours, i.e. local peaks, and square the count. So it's 64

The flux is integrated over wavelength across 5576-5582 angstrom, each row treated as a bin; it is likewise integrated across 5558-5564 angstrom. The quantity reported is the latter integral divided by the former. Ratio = 1.03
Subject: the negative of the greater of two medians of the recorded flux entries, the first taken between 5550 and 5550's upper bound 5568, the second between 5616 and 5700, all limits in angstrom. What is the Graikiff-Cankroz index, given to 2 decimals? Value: -5.74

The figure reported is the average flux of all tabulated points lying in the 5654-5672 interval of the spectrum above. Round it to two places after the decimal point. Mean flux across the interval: 5.66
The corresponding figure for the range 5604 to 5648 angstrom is 5.71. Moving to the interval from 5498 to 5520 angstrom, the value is 5.54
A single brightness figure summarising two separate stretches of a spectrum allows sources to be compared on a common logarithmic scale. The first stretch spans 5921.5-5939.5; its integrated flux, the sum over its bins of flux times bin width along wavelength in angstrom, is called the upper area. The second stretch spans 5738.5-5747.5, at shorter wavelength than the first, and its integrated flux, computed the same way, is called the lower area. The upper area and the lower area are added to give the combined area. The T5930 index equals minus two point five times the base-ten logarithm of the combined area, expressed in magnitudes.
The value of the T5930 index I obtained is -5.5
